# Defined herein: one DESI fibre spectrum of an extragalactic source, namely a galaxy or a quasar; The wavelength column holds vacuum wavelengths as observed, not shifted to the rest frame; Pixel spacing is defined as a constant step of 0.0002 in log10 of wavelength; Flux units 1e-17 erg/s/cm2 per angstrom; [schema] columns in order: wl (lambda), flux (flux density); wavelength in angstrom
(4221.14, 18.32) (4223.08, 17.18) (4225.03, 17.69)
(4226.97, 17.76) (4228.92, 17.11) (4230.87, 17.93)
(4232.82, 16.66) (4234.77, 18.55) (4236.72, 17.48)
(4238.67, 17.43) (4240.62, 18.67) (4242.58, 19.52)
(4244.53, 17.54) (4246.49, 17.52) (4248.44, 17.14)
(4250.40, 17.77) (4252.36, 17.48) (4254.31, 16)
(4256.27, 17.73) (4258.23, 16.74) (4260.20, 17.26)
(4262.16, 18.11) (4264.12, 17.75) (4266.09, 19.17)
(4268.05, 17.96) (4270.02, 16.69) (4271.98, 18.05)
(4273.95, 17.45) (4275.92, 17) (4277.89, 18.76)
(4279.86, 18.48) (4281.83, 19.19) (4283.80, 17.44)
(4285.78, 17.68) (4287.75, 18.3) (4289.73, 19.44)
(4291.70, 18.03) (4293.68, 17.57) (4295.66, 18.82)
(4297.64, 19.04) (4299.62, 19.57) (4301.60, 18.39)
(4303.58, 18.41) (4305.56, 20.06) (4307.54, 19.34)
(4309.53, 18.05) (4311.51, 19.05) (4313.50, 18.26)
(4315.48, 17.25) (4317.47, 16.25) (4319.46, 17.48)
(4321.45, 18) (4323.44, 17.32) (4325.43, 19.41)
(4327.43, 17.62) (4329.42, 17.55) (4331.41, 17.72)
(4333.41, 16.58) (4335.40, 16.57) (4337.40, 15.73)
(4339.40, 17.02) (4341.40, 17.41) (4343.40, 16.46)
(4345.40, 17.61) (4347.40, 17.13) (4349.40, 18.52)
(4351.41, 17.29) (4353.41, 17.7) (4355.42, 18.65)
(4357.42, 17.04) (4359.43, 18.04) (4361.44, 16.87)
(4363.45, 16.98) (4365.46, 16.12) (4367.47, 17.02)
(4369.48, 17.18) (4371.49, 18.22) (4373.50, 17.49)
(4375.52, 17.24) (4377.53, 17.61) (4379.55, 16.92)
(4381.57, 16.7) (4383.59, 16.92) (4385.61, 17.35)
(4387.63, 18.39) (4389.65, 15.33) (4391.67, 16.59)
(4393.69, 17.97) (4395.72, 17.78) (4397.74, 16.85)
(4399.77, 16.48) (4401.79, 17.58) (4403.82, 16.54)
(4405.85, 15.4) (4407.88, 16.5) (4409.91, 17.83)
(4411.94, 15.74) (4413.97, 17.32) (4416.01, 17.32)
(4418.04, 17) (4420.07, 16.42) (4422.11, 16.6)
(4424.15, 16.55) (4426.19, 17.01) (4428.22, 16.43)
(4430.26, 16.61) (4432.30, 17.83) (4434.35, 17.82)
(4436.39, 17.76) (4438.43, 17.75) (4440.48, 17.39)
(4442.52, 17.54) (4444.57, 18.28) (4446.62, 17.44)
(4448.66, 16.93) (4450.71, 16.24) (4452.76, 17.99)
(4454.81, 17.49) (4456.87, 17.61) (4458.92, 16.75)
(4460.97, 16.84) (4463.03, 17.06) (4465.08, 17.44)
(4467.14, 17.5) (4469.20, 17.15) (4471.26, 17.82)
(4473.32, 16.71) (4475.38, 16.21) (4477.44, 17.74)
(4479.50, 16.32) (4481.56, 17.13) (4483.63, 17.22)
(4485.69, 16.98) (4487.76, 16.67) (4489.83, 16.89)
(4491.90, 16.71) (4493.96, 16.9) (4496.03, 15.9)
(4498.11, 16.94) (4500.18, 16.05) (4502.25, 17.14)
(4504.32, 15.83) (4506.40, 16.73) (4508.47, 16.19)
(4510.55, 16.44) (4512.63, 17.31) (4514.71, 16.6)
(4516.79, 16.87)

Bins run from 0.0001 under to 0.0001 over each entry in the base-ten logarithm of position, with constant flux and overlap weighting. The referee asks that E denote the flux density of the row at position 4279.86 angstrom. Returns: 18.48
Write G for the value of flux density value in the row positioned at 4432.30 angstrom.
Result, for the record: 17.83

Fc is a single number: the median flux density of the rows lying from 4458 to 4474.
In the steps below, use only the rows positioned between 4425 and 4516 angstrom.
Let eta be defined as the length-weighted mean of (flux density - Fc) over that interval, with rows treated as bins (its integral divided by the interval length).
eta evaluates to -0.1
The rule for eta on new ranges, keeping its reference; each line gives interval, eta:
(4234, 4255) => 0.6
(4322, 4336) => 0.5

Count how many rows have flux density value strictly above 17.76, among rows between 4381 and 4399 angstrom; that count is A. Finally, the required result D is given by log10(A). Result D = 0.5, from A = 3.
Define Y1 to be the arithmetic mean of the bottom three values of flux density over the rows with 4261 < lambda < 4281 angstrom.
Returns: 17.0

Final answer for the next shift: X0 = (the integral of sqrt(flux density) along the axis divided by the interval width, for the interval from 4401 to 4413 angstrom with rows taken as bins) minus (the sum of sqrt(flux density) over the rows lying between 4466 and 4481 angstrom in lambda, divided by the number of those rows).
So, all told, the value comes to -0.06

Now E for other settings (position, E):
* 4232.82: 16.66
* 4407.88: 16.5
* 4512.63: 17.31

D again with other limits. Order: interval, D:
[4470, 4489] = 0.0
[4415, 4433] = 0.0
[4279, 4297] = 0.8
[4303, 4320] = 0.8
